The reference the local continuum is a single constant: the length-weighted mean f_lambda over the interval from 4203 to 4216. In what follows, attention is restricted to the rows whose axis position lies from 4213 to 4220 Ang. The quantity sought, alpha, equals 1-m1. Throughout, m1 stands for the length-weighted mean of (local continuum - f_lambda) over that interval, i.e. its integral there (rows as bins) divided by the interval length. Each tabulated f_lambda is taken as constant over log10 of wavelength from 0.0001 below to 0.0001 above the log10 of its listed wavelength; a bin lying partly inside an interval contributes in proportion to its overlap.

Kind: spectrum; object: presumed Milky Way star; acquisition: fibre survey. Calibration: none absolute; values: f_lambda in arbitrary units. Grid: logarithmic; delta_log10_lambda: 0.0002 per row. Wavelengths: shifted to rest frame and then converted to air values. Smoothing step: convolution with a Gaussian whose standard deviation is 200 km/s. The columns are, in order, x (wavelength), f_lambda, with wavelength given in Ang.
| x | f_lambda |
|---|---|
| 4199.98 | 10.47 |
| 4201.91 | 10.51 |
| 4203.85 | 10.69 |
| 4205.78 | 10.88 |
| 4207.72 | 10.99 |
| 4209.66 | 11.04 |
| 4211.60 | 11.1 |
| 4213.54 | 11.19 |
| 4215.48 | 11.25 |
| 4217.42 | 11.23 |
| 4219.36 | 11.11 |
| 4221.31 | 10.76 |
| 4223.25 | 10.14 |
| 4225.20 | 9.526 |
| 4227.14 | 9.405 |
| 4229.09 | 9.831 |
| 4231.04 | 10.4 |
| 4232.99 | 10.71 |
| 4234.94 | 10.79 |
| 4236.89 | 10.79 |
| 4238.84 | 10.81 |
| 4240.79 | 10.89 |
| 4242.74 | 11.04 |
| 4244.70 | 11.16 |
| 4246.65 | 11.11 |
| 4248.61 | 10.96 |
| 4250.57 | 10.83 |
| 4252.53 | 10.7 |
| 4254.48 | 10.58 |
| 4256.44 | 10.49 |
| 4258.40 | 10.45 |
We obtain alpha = 1.2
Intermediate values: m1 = -0.2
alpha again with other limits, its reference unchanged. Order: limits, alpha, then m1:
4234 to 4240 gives 0.8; 0.2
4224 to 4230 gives -0.4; 1.4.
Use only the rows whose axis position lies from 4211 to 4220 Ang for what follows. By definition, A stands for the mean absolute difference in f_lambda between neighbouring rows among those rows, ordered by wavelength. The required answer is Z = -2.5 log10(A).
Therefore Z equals 2.8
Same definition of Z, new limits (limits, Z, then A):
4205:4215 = 2.8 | 0.08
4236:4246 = 2.6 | 0.09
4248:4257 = 2.3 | 0.12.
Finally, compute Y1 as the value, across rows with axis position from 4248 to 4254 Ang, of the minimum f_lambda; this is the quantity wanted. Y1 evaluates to 10.7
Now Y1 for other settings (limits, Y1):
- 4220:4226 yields 9.526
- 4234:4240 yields 10.79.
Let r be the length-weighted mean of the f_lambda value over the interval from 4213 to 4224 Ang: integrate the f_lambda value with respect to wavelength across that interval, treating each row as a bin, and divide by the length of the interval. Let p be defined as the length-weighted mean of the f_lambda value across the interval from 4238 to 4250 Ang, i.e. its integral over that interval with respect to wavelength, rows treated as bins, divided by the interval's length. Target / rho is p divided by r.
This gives 1.00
